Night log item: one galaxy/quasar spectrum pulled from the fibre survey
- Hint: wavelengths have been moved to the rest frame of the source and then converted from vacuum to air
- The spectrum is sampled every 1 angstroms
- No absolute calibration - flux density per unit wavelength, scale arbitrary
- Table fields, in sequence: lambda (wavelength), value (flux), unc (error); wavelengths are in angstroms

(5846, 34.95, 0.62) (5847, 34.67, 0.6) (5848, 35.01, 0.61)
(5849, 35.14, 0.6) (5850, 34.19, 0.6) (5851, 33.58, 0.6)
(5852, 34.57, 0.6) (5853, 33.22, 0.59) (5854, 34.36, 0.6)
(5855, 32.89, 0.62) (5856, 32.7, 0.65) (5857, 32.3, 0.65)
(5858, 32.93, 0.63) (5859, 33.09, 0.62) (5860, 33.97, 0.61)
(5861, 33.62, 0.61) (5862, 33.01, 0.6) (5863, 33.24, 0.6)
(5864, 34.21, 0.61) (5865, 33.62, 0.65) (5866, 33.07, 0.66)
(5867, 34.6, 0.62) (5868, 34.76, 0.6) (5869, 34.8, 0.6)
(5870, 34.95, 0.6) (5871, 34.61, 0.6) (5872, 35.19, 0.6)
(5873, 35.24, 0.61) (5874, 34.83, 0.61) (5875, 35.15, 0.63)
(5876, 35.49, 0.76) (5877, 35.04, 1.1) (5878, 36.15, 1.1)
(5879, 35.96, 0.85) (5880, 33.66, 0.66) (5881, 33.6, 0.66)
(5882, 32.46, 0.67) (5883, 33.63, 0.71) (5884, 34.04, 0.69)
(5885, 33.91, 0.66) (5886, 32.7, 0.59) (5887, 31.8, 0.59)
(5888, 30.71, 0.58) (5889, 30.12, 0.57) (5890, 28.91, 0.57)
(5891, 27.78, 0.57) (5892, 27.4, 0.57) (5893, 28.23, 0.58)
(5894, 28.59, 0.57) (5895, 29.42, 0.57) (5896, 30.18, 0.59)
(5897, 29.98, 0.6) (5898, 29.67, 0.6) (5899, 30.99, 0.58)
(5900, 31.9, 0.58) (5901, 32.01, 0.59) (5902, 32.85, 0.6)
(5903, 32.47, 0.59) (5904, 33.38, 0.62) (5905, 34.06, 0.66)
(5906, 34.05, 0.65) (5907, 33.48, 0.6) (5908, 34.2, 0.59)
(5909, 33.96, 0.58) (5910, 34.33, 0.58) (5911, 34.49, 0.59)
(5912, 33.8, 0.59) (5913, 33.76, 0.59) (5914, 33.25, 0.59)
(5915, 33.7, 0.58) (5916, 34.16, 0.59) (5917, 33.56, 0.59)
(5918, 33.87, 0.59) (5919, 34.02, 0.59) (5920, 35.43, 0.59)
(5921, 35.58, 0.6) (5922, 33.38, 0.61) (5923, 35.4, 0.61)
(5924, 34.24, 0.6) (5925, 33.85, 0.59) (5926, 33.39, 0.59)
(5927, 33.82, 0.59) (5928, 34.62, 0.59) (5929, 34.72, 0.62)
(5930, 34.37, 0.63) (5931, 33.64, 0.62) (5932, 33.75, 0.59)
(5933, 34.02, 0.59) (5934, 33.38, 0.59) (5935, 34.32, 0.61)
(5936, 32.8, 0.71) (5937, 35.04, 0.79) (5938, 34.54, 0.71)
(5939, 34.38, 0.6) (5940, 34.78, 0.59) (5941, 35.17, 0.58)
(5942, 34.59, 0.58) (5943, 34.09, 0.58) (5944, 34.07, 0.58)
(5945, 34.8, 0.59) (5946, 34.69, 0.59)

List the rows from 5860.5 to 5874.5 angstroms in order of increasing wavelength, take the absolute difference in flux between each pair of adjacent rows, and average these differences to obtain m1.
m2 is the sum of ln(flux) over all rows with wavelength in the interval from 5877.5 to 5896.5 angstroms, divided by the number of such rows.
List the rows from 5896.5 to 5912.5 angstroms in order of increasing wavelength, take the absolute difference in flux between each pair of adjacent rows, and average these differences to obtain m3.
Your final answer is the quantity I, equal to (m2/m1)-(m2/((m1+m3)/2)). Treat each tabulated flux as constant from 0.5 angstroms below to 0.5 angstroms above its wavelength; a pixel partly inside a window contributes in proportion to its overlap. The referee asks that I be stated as 0.5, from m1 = 0.48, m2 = 3.45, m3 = 0.55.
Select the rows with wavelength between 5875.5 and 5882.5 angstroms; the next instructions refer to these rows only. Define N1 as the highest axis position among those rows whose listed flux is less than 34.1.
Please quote 5882 angstroms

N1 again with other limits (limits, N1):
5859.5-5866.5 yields 5866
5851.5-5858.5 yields 5858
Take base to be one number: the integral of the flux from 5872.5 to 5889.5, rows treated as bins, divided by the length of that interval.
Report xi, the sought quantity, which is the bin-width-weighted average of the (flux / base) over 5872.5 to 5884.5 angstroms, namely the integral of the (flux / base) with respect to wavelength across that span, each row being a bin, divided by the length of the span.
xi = 1.02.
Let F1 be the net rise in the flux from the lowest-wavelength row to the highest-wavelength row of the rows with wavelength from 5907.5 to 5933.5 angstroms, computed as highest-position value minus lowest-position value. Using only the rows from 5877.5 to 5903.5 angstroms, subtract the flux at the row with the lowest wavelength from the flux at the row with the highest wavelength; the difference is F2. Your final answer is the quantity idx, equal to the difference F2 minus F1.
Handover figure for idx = -3.5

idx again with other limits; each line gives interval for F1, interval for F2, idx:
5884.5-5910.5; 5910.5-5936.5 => -2.1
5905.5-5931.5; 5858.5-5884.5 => 1.4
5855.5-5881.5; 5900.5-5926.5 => 0.5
